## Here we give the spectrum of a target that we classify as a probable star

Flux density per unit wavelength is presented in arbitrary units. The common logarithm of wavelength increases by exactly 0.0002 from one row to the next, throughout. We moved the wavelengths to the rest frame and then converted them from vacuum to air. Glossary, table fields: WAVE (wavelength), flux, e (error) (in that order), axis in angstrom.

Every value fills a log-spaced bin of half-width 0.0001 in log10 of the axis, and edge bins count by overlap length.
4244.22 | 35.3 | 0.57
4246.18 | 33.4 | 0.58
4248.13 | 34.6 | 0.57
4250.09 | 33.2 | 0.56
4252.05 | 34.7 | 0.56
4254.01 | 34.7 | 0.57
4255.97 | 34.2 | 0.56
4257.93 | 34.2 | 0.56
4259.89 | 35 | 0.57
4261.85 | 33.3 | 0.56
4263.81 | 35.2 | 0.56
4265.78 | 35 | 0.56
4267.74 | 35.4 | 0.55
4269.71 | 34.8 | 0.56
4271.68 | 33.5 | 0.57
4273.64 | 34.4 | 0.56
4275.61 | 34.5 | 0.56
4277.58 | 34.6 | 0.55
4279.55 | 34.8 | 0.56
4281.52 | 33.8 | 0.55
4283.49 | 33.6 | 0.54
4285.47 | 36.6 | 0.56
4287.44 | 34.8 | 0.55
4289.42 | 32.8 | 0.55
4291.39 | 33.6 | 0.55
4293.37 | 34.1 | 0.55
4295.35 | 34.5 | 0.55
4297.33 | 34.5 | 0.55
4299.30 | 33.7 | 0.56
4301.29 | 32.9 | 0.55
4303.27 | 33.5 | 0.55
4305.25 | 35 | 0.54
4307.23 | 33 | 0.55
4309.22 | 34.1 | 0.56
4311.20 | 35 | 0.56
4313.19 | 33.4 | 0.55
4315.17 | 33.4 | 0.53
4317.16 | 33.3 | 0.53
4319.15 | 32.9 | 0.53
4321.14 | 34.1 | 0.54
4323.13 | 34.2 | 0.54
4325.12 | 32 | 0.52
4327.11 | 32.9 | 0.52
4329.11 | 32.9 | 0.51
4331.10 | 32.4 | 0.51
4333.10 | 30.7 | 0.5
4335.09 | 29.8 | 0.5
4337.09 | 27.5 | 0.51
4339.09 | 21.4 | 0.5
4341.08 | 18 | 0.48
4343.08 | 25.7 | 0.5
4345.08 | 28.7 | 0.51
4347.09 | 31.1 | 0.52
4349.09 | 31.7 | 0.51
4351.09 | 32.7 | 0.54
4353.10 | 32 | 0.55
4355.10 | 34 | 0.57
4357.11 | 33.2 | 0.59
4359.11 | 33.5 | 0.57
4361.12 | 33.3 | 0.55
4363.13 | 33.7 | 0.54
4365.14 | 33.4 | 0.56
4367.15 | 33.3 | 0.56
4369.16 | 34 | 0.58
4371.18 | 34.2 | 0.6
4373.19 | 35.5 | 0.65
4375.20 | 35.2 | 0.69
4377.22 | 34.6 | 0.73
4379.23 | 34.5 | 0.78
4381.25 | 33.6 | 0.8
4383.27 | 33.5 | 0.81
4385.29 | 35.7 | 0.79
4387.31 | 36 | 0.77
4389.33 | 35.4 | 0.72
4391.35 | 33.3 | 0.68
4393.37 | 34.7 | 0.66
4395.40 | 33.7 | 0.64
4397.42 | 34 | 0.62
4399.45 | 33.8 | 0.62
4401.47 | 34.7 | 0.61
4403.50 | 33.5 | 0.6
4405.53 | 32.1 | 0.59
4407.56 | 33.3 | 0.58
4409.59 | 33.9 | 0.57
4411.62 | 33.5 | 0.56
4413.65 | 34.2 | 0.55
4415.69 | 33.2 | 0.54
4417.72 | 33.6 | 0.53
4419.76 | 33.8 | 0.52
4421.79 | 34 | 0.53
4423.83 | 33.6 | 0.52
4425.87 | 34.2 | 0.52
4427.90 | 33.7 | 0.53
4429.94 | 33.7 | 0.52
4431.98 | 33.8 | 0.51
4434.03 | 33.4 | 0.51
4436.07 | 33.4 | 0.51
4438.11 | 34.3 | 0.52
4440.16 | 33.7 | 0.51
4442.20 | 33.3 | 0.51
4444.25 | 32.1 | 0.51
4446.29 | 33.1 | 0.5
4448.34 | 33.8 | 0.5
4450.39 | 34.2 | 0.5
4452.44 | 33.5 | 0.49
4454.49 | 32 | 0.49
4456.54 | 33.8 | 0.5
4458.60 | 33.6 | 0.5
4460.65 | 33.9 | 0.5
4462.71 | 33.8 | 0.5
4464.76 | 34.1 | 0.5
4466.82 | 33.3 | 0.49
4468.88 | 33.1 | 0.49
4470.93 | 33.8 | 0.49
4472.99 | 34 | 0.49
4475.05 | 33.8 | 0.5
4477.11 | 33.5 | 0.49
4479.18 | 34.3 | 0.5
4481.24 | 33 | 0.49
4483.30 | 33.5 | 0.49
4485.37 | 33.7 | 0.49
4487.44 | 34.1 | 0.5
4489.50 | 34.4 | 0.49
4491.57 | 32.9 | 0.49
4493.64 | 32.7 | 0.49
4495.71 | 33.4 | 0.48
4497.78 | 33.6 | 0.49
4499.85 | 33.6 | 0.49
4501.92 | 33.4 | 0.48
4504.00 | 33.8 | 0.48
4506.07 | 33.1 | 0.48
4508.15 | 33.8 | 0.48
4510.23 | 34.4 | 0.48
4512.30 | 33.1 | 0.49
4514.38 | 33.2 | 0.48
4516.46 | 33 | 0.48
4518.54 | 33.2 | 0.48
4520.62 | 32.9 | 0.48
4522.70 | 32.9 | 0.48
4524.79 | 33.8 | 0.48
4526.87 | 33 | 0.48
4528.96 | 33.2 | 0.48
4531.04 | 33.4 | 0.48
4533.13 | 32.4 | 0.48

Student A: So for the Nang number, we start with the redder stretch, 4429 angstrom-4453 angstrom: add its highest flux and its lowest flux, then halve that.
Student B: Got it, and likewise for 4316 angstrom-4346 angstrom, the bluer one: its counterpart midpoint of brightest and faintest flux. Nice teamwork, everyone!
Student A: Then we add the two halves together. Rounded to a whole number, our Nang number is 59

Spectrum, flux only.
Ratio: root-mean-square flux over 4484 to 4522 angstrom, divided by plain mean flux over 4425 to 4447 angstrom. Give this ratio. 1.00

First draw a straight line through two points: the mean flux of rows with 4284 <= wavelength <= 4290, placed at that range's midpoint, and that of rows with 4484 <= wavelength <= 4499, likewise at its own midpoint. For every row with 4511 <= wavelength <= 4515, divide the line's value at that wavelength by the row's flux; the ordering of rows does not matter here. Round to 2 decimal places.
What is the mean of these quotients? 1.01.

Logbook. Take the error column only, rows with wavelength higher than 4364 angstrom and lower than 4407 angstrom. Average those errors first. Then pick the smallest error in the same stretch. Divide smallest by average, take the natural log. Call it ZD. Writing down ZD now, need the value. -0.18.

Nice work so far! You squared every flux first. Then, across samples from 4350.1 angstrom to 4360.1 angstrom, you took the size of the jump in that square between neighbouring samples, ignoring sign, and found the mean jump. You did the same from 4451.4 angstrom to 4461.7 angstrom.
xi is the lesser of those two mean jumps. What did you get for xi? 63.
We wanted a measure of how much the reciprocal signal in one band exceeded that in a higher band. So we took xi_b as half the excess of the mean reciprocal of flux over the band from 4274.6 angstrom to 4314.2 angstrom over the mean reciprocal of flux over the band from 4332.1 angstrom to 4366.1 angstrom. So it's -0.0025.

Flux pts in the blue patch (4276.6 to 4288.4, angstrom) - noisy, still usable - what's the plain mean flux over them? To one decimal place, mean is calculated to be 34.7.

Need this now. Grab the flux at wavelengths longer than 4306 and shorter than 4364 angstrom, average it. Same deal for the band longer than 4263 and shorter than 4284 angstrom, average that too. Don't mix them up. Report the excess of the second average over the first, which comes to 3.1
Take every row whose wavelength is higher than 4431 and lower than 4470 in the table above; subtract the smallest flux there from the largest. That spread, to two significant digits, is 2.3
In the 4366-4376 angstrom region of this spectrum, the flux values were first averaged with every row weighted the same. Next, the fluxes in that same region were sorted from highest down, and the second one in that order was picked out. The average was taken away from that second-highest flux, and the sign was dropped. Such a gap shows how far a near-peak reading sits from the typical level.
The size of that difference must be 0.8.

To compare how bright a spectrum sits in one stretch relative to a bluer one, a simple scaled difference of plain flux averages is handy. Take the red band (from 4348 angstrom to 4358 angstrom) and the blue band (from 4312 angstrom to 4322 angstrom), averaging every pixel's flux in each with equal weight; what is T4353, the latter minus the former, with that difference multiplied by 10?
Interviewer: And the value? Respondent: 7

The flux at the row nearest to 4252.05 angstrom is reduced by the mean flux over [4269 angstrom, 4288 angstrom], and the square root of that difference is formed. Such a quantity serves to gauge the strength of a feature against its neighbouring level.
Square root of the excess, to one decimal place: 0.4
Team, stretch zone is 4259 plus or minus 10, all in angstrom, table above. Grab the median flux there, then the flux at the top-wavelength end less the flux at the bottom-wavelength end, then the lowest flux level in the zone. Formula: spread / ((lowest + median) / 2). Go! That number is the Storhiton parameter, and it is 0.065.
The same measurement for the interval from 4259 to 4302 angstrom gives -0.062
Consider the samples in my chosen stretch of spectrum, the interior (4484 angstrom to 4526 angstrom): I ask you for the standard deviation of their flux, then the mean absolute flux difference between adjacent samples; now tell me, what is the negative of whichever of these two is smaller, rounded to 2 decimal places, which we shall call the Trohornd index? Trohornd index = -0.47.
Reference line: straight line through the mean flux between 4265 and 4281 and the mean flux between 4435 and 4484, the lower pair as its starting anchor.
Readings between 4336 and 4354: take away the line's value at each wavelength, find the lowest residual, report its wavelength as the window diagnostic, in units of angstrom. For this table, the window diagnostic 4341.08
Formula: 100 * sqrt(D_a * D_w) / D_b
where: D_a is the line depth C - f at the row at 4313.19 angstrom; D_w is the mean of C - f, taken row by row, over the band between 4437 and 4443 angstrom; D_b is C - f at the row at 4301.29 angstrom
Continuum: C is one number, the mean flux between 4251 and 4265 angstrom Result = 55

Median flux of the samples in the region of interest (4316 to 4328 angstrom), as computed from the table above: 33.1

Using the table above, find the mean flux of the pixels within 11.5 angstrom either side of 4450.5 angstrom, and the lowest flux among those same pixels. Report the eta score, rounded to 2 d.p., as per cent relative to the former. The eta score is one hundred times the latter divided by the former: 95.91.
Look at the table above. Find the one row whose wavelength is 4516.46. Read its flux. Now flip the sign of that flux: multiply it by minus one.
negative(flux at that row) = -33.0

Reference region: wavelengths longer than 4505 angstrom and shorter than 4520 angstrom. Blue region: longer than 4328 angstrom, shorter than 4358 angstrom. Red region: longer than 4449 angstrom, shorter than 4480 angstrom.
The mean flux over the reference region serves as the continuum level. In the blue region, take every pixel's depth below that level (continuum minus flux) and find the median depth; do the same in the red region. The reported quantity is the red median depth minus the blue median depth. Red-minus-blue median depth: -2.7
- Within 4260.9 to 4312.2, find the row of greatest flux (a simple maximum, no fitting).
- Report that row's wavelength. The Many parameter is 4285.47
